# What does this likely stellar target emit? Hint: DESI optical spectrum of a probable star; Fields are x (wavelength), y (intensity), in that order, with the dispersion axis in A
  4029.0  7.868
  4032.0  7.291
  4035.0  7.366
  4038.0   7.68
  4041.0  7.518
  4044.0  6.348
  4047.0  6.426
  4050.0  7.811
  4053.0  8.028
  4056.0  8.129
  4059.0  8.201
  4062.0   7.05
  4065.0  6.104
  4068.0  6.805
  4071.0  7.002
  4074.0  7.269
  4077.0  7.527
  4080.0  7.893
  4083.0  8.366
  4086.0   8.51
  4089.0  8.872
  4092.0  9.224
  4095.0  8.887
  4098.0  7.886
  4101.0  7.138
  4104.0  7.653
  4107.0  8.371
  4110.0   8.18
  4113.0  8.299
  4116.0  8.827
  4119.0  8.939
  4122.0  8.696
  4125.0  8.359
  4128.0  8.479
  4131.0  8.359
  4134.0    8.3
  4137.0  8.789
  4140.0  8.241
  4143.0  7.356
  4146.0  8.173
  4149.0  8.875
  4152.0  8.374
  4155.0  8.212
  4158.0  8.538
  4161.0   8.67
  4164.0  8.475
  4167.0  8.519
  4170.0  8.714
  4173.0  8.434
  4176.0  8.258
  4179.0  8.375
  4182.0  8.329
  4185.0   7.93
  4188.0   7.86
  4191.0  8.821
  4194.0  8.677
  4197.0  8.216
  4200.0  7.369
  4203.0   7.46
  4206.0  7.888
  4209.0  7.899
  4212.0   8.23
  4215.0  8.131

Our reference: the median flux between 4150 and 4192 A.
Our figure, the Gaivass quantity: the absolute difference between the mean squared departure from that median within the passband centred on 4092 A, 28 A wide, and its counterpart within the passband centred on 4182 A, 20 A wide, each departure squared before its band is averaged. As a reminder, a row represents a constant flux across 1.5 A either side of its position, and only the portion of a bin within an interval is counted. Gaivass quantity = 0.32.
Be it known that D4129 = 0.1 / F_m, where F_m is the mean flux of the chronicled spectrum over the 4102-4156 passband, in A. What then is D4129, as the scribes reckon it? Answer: 0.0120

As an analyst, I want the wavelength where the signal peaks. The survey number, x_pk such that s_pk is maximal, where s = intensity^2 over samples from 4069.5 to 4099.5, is 4092.0 A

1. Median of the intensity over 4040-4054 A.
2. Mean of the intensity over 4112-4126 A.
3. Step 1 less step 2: -1.1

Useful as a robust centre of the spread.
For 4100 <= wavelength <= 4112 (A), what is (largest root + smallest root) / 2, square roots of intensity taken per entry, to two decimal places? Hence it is 2.78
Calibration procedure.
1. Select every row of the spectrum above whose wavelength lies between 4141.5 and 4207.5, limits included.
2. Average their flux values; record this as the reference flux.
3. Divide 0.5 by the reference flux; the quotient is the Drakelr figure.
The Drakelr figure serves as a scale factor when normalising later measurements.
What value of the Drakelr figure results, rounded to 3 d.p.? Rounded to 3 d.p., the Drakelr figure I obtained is 0.061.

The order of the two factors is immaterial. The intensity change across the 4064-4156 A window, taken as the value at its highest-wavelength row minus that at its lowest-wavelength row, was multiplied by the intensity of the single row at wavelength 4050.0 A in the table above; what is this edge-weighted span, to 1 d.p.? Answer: 16.5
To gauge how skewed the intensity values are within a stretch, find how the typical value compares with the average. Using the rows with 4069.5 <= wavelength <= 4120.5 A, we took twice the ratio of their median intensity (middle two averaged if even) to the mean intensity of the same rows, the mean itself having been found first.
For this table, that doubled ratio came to 2.03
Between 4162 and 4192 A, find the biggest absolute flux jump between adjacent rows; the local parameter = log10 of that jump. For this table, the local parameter -0.017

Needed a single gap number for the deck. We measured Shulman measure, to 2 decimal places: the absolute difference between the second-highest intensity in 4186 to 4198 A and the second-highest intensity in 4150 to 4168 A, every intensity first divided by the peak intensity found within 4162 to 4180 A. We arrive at 0.02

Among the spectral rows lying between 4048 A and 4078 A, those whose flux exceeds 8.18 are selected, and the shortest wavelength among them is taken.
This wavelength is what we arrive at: 4059.0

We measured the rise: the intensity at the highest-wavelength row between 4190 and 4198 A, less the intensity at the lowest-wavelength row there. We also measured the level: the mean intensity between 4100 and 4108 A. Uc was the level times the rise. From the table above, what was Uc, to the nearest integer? -5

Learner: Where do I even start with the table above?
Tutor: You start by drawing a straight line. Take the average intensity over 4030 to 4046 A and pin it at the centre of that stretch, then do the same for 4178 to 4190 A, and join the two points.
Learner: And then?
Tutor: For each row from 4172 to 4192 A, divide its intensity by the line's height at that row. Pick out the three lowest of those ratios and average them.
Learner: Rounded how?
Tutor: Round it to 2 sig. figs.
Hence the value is 0.99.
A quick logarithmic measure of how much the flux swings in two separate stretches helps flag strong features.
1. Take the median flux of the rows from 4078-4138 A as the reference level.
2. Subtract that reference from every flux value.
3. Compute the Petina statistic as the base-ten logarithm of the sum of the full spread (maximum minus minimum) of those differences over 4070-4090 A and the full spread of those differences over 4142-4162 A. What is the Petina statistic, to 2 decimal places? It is 0.53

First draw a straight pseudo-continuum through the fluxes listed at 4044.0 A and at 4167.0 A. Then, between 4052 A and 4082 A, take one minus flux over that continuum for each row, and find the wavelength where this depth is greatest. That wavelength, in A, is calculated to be 4065.0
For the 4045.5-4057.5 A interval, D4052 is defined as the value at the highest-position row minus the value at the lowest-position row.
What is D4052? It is 1.7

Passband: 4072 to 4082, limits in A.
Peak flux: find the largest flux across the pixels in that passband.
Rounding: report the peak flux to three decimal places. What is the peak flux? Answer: 7.893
